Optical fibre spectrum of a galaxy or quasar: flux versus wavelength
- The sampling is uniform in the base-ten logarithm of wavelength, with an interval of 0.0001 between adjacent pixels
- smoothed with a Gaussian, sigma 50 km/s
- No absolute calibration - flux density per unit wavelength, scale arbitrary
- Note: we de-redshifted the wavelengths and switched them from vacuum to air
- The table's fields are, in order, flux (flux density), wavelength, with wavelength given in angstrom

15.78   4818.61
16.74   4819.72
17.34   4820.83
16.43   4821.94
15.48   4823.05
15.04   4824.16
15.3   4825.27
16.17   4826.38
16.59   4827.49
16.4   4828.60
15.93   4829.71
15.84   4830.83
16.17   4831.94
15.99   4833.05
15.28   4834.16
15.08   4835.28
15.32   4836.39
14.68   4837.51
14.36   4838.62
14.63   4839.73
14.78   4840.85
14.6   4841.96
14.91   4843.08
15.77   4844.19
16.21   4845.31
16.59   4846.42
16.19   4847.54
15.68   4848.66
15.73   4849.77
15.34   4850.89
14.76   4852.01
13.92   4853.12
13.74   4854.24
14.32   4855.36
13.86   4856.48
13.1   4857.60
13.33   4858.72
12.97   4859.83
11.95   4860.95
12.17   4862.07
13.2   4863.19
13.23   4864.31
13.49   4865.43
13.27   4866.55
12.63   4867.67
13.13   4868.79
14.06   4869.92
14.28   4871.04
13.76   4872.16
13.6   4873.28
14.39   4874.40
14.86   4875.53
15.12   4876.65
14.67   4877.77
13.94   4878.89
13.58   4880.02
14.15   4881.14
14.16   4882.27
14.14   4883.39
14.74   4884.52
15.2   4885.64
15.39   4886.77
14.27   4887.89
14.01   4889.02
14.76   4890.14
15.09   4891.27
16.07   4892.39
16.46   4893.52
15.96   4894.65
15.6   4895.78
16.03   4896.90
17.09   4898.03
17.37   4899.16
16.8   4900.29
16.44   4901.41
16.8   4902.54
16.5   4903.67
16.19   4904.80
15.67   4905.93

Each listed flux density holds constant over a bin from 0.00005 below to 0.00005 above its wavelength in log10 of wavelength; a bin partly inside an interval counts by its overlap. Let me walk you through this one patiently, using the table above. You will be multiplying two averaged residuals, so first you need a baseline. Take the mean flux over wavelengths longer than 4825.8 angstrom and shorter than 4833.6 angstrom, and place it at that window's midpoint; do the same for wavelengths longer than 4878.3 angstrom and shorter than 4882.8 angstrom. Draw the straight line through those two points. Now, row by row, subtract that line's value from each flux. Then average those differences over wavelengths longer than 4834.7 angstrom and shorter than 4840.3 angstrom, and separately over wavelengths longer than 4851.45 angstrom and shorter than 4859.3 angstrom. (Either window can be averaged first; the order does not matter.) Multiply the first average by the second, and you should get 1.2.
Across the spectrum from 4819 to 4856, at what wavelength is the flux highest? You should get 4820.83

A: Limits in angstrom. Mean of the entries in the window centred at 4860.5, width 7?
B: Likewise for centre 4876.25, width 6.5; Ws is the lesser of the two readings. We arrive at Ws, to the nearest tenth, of 12.8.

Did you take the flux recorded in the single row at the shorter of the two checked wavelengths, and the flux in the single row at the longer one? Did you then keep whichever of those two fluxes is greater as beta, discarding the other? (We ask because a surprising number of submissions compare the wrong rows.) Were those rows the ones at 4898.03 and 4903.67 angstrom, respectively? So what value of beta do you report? 17.1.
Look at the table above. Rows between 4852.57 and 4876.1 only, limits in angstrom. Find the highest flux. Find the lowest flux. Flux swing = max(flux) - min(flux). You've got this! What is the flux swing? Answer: 2.9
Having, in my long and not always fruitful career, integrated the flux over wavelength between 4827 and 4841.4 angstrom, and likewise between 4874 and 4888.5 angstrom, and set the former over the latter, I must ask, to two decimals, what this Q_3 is 1.06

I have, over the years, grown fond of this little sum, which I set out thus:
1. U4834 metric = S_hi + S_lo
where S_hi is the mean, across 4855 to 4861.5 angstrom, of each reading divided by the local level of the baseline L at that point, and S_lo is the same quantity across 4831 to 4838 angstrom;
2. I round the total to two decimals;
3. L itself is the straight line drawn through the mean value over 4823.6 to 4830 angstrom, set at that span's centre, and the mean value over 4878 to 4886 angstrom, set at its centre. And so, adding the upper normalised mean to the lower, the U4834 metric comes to 1.87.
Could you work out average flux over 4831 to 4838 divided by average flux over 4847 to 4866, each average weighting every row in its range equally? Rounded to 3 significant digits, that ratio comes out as 1.11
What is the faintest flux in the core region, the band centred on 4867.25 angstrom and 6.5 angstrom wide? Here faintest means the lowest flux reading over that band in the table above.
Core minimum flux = 12.63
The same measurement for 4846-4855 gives 13.74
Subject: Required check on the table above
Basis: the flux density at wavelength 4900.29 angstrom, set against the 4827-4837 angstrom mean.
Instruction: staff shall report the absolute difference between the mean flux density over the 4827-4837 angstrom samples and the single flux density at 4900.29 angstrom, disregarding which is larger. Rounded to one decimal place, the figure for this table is 1.0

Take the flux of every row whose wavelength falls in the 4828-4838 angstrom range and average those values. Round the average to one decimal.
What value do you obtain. 15.6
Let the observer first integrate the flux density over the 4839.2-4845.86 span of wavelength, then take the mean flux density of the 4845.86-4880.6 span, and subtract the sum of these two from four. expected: -111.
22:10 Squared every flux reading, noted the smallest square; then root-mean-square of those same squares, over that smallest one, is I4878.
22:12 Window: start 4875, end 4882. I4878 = 1.13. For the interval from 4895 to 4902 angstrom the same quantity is 1.13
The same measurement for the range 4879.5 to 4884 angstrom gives 1.06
